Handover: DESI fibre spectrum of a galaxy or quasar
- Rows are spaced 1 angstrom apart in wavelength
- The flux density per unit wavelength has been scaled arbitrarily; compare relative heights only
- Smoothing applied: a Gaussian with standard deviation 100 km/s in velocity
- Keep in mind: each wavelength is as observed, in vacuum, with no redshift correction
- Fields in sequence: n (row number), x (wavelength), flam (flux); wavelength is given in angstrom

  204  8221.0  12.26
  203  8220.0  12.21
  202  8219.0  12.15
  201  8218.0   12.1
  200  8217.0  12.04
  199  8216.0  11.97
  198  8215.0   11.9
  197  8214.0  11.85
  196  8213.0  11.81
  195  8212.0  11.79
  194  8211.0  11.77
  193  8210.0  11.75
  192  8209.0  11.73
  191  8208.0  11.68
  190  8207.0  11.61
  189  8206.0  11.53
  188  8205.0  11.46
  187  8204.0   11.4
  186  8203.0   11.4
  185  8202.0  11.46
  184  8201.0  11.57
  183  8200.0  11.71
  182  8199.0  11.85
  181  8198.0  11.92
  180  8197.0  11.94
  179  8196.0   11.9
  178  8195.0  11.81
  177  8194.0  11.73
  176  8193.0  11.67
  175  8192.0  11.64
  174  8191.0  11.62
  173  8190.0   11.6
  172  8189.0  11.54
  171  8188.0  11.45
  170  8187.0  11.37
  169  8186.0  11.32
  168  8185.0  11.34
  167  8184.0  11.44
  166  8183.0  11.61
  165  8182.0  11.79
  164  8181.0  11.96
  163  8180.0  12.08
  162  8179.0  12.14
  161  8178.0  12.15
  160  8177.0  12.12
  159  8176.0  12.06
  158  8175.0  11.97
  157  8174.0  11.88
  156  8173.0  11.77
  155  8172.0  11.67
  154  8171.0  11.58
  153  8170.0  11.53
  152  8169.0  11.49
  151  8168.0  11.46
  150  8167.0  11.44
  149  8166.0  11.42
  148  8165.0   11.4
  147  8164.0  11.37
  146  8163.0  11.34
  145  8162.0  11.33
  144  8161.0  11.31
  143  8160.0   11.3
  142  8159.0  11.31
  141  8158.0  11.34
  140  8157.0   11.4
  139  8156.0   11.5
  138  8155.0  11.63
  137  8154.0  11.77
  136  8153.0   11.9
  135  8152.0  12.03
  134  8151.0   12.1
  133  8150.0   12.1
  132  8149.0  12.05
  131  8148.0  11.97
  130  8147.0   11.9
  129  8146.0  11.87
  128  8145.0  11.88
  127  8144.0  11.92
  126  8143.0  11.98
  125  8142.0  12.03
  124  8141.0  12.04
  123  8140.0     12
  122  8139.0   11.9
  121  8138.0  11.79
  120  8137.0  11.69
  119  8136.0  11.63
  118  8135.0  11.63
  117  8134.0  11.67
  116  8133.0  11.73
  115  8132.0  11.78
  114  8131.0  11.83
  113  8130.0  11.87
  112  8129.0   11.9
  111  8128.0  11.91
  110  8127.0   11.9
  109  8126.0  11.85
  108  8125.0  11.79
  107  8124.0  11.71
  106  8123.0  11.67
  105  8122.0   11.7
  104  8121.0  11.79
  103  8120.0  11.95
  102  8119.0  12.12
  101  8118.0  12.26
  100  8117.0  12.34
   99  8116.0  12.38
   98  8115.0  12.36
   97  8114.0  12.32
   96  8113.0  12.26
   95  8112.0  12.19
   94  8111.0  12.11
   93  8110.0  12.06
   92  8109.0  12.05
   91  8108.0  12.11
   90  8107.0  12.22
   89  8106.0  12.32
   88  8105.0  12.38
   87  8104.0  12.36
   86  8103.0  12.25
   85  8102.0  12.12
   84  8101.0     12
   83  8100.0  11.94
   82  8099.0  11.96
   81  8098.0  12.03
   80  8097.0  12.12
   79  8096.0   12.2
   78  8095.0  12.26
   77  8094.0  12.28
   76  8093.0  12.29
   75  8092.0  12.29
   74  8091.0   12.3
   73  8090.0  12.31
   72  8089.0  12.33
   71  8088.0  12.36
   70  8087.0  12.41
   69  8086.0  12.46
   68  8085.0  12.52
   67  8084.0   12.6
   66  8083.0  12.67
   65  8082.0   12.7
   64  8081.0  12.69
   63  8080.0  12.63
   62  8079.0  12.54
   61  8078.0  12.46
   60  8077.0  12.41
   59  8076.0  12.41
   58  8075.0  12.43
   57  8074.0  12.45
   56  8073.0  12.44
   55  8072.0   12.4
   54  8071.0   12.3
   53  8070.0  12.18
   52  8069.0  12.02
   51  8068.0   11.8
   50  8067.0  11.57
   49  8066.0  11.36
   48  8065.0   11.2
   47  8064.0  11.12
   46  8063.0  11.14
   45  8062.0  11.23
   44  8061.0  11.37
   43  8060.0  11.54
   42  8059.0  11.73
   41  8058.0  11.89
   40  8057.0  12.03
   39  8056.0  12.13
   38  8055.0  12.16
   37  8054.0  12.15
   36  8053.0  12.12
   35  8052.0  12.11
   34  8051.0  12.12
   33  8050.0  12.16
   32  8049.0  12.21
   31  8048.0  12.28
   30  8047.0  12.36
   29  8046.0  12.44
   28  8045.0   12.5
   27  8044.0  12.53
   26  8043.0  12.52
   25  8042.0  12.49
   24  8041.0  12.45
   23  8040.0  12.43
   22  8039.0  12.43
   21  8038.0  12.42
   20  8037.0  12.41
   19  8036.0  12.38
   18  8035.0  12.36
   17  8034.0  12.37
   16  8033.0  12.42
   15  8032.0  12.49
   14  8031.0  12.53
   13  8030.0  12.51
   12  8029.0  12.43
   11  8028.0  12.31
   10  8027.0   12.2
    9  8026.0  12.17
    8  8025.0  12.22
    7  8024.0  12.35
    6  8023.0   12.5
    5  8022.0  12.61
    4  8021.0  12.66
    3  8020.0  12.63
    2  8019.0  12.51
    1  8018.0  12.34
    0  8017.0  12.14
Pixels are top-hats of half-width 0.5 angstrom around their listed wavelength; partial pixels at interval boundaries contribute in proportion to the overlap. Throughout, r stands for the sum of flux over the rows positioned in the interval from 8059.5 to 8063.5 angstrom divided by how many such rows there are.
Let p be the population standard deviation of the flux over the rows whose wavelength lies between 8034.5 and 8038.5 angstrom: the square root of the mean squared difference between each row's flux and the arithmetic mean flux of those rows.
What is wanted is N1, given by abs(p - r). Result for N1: 11.3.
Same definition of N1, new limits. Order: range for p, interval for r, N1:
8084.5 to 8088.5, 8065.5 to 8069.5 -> 11.6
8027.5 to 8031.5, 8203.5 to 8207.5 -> 11.4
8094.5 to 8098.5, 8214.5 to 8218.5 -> 11.9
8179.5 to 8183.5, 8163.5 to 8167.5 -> 11.2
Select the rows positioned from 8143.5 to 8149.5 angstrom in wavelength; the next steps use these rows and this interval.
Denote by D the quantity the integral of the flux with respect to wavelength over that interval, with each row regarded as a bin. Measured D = 71.6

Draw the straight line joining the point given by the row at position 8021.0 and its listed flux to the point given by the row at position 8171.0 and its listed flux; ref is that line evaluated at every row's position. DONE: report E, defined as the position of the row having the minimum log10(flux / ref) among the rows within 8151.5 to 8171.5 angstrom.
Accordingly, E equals 8160.0 angstrom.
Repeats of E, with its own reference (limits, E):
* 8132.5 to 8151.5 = 8135.0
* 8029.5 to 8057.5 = 8057.0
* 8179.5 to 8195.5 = 8186.0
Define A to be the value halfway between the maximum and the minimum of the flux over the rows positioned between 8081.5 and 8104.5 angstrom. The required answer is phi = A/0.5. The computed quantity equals 24.6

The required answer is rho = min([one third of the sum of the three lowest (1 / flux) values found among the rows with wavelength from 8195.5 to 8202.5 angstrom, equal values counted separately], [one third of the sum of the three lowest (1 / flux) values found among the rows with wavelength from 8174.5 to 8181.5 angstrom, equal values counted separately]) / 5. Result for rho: 0.0165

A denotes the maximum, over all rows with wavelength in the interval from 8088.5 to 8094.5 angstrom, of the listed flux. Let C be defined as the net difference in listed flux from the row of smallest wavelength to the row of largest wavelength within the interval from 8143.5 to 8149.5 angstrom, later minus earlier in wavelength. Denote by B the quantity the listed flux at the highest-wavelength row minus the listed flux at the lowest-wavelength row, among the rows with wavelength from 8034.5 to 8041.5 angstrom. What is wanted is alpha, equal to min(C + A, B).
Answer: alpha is 0.09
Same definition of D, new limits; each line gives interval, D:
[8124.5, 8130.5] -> 71.2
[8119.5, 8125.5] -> 70.6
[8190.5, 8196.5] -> 70.4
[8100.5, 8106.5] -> 73.4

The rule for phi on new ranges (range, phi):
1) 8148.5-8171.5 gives 23.4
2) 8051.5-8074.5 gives 23.6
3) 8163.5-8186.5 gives 23.5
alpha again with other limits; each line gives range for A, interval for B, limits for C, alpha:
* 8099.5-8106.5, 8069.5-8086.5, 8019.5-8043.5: 0.28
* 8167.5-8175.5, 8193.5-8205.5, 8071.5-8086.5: -0.27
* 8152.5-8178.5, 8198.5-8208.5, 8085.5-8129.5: -0.17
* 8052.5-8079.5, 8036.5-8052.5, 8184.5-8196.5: -0.30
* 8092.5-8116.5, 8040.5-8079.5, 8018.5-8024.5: 0.09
